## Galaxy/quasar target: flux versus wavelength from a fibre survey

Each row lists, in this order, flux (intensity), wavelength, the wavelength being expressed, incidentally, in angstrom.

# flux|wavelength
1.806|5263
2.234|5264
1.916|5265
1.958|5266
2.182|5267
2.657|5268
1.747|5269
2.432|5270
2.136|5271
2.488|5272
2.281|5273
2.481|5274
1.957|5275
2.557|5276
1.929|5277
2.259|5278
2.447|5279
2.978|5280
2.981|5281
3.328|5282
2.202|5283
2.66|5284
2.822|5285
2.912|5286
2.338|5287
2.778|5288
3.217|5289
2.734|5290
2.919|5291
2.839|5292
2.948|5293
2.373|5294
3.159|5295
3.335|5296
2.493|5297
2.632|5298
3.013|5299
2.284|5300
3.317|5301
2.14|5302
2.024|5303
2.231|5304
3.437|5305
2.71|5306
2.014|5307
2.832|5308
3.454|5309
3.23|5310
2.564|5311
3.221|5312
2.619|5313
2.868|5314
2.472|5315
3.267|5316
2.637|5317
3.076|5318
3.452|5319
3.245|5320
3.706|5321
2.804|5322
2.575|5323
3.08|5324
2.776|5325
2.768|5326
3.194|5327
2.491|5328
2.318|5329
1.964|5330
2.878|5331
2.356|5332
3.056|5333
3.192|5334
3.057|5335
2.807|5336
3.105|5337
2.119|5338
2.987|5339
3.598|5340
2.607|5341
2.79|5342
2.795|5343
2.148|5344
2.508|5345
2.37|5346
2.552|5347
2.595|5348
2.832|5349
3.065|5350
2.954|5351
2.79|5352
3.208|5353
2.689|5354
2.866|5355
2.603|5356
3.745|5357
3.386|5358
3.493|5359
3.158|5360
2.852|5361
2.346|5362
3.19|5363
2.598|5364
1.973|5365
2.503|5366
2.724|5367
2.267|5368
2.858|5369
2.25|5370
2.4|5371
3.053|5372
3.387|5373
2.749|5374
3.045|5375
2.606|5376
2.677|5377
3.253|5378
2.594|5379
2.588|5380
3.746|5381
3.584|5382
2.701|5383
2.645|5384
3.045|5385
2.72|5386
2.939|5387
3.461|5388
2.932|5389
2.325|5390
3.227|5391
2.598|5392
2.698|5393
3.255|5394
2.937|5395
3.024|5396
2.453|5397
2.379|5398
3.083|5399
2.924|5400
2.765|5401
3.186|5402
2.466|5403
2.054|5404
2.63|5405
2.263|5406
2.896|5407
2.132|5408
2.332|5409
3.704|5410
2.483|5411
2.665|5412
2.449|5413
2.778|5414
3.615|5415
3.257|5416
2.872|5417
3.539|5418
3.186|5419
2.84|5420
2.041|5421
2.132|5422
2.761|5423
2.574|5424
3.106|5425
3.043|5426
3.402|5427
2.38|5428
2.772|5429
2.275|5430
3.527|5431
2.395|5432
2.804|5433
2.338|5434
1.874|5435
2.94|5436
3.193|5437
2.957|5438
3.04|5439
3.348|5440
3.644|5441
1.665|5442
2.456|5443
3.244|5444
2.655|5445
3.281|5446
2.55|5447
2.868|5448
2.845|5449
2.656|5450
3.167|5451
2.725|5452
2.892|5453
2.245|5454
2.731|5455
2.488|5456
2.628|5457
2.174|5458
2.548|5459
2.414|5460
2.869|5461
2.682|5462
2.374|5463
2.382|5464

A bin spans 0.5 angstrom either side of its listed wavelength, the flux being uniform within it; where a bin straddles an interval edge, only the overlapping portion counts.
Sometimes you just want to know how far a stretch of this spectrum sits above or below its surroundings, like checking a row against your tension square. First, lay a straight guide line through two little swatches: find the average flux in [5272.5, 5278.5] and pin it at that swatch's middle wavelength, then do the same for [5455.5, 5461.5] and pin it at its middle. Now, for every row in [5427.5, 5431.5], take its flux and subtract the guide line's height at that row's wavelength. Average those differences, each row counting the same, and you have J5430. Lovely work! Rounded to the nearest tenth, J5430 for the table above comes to 0.3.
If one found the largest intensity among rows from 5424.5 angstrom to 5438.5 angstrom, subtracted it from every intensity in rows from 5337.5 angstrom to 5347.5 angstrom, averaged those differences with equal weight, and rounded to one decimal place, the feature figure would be -0.9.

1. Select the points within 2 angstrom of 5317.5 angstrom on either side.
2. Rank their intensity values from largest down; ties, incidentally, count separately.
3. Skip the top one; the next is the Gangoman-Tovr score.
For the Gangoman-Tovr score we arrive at 3.267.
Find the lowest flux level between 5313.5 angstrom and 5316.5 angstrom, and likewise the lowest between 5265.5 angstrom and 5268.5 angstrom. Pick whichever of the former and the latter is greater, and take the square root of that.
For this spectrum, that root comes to 1.57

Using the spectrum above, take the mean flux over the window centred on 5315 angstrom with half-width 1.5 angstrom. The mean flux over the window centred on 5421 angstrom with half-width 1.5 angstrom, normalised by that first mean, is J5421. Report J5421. 0.81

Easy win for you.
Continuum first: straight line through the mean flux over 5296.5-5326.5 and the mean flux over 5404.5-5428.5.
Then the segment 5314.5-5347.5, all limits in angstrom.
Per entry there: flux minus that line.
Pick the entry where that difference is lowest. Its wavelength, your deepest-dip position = 5330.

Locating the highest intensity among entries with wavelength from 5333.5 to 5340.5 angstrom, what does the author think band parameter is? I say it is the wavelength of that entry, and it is 5340 angstrom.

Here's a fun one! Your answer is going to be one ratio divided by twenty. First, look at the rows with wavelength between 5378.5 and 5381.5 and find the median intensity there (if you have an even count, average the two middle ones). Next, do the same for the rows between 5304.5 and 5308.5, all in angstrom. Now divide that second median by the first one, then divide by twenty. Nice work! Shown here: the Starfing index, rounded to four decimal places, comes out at 0.0534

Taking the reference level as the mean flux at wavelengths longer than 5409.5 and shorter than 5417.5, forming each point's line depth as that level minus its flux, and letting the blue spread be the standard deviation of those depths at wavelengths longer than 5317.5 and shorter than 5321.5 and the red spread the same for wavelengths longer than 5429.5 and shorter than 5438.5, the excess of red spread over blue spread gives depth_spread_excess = 0.25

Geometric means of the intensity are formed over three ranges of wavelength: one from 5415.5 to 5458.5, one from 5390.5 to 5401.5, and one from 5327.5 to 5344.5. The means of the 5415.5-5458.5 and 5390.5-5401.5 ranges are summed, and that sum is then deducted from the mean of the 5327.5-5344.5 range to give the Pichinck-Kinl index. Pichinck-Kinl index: -2.9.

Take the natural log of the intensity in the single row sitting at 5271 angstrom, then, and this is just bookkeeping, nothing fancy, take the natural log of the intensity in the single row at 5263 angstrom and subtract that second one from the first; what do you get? 0.17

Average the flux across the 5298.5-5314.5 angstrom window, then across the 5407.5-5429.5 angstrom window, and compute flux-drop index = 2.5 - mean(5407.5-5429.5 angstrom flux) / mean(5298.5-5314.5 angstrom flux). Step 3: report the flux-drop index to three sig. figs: 1.47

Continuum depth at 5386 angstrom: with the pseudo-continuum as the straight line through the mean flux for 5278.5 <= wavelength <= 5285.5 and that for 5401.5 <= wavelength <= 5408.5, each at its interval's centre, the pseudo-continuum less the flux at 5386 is -0.16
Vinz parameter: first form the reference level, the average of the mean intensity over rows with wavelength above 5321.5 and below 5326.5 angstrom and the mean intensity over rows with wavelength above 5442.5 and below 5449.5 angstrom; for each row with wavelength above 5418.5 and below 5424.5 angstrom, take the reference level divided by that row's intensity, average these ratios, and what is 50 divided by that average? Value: 44.8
